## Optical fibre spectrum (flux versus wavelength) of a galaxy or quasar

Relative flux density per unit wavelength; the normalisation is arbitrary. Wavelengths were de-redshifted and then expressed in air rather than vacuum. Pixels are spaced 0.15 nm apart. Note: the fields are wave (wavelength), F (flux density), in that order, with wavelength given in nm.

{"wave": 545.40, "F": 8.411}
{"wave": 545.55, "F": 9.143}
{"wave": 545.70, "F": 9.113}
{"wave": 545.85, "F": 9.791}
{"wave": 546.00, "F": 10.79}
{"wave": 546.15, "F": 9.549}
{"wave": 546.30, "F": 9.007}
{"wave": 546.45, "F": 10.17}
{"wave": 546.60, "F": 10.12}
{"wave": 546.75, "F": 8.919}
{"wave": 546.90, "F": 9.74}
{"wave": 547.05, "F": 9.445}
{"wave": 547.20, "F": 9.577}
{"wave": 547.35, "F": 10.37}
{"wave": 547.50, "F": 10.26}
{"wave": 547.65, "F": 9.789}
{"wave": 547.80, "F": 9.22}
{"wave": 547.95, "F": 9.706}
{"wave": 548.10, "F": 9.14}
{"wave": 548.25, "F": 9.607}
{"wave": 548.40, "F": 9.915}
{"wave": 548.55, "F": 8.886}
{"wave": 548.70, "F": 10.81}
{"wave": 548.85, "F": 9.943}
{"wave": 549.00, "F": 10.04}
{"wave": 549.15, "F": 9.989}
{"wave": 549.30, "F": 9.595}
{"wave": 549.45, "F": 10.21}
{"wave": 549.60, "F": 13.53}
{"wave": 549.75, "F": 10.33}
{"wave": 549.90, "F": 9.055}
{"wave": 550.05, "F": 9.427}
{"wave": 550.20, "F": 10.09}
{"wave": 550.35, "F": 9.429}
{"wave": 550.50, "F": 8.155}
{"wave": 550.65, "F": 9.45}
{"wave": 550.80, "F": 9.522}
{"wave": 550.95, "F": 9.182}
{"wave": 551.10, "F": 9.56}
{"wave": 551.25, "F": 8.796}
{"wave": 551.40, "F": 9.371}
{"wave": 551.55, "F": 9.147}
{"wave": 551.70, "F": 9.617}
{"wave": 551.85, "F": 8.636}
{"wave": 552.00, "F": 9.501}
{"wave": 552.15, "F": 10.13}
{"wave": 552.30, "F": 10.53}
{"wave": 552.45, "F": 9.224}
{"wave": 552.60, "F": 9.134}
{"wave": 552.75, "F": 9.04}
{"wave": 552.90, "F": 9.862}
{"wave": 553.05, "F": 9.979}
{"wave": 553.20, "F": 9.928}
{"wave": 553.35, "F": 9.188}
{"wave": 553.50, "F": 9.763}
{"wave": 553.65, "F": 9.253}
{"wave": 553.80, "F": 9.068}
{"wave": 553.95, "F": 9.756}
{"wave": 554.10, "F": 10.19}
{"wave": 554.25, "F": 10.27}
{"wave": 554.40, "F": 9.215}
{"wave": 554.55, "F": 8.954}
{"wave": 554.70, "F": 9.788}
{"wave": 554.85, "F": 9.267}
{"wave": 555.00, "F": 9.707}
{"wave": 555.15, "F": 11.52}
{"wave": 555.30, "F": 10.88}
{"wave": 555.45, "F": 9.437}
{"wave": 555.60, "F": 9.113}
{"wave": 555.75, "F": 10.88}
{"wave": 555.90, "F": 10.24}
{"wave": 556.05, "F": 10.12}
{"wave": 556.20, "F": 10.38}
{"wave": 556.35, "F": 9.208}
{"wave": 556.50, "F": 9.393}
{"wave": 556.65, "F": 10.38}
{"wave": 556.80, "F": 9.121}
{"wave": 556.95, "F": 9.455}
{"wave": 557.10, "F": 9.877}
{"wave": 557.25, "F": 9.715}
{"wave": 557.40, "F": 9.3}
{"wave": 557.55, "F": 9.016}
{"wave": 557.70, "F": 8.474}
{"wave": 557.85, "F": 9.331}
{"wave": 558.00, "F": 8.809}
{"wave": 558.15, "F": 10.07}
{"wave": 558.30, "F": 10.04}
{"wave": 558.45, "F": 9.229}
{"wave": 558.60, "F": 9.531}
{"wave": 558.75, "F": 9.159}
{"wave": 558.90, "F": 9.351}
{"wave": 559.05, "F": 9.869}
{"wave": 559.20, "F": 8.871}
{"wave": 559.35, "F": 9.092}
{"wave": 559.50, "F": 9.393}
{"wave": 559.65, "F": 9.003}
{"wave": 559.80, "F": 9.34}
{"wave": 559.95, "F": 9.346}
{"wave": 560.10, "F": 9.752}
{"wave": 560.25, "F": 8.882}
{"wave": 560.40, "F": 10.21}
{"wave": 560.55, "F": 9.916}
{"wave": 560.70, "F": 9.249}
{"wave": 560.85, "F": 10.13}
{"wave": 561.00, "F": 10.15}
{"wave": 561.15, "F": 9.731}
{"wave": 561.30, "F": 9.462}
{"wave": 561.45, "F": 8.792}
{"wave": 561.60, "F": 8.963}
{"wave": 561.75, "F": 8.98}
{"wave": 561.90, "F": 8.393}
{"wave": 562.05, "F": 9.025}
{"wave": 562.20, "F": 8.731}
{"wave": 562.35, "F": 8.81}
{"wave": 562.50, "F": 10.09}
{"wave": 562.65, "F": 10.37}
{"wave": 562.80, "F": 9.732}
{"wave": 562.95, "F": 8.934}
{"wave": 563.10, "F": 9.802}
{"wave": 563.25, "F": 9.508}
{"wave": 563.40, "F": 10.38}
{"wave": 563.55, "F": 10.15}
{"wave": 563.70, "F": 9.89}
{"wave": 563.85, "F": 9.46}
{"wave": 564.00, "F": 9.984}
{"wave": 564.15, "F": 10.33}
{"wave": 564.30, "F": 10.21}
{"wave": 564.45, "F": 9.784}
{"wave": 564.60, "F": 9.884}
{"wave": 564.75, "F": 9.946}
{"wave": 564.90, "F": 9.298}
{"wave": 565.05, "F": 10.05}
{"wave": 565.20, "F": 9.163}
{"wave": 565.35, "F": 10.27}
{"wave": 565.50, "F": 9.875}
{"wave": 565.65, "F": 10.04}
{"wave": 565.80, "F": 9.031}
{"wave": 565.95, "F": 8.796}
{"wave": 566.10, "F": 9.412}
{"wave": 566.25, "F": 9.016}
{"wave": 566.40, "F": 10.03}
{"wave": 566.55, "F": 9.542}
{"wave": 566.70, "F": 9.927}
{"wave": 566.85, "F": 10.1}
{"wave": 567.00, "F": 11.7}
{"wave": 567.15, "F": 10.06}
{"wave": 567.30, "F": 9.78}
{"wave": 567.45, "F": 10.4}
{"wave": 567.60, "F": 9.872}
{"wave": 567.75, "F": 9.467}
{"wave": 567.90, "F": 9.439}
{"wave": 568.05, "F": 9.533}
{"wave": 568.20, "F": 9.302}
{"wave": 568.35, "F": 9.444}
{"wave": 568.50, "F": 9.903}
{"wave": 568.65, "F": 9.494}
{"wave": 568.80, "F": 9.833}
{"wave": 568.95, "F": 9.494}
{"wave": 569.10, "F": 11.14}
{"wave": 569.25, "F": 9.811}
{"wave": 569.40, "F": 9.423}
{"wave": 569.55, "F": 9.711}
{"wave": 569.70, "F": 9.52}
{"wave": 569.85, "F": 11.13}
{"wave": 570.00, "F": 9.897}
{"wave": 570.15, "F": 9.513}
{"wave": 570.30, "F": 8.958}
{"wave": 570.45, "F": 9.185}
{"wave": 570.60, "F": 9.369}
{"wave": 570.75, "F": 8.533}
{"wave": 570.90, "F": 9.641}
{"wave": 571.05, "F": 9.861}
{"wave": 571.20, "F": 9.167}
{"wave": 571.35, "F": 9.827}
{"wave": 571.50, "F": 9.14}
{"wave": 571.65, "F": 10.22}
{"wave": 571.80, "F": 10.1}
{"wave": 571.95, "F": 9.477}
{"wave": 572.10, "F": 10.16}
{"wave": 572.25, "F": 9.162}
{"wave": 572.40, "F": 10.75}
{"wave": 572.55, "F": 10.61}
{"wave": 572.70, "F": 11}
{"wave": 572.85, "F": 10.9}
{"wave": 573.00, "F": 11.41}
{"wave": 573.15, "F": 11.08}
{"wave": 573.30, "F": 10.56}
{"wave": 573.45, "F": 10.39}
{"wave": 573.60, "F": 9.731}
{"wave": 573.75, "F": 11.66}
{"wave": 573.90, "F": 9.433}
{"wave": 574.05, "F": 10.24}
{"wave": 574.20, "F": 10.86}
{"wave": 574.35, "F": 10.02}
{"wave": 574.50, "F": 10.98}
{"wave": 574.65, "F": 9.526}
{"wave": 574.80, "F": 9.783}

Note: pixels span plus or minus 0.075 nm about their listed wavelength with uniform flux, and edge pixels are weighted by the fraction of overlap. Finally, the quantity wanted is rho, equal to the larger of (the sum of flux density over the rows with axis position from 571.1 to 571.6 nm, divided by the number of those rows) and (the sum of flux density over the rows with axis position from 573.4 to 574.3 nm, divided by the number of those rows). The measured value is 10.4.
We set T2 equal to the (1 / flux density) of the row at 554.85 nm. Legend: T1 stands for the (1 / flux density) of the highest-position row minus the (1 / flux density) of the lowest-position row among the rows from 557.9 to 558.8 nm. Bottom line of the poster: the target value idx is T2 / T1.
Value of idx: -25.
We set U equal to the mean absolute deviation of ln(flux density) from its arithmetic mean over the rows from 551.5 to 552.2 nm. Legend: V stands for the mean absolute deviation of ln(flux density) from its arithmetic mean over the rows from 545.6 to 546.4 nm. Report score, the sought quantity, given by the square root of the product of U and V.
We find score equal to 0.048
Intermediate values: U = 0.0442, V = 0.052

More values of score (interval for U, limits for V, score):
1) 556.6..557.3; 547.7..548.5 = 0.032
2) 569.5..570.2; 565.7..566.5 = 0.042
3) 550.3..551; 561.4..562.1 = 0.031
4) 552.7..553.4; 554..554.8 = 0.045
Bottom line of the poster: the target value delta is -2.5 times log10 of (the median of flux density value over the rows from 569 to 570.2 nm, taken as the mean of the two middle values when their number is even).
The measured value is -2.47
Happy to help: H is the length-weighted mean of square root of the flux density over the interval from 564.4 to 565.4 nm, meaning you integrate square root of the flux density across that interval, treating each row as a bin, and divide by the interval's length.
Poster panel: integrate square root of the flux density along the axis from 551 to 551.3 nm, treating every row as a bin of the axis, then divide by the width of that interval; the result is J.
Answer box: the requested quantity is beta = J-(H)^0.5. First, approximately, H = 3.12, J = 3.03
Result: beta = 1.27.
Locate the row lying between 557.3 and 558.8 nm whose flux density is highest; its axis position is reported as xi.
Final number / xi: 558.15 nm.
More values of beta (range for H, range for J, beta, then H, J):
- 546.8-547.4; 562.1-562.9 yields 1.32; 3.12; 3.08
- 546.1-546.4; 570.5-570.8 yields 1.25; 3.05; 3.00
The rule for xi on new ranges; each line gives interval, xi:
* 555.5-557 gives 555.75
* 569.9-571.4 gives 570.00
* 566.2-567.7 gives 567.00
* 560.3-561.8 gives 560.40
